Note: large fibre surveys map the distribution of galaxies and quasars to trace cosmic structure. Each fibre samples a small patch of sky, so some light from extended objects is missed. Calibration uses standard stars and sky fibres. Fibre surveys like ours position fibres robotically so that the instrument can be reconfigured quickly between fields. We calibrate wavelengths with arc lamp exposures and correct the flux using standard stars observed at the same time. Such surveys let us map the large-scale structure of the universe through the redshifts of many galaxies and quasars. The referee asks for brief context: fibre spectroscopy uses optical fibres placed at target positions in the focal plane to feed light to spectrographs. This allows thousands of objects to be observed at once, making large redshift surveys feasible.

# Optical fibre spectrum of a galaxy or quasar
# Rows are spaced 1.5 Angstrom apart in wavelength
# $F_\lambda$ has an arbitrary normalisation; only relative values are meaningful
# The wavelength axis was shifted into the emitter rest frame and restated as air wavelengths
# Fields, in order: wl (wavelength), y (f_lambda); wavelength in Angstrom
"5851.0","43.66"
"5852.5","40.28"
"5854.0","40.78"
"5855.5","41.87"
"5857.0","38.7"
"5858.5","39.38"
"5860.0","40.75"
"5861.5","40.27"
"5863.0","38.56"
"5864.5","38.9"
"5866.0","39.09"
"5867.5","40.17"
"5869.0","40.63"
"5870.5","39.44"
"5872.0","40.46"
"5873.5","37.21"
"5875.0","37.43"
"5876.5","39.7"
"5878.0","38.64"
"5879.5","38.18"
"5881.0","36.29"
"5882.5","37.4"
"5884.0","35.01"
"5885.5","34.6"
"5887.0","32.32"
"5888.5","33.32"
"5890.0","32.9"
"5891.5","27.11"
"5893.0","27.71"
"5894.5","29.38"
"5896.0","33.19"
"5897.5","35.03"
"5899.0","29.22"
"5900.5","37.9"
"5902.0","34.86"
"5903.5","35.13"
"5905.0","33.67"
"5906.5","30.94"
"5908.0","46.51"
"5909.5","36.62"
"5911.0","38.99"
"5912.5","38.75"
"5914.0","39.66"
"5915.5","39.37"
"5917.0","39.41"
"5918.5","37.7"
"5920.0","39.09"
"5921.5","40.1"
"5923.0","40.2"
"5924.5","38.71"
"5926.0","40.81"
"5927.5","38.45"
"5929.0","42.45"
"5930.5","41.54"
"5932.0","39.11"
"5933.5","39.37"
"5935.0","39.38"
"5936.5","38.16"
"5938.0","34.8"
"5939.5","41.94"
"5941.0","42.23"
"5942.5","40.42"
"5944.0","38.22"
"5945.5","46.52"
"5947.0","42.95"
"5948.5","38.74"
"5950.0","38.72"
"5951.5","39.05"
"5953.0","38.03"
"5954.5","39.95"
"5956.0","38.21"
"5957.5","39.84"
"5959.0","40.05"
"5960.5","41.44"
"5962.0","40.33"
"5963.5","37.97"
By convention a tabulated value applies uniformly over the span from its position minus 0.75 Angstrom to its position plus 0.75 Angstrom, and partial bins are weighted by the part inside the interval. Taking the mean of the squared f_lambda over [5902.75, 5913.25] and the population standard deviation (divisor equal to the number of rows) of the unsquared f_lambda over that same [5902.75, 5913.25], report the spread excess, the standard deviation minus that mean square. -1403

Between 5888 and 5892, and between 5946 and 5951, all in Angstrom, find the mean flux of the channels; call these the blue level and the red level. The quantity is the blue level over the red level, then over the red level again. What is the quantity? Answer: 0.019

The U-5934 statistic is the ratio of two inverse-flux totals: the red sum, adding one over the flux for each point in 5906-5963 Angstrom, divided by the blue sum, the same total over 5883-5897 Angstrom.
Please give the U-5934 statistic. 3.4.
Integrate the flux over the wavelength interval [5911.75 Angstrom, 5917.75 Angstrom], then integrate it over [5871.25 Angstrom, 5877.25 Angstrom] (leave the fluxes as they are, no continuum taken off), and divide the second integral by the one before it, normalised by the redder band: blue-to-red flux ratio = 0.98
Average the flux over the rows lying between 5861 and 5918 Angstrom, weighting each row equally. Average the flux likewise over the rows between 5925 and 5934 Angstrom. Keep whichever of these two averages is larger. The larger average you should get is 40.3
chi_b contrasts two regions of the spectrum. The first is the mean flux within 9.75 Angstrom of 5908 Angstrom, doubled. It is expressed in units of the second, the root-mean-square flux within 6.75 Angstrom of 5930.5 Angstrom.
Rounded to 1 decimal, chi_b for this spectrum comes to 1.9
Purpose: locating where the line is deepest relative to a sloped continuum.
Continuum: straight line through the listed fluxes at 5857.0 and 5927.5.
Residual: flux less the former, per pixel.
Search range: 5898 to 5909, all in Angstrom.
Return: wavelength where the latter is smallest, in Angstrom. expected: 5899.0 Angstrom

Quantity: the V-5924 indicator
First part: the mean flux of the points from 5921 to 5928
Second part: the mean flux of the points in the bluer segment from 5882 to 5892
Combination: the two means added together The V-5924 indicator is 73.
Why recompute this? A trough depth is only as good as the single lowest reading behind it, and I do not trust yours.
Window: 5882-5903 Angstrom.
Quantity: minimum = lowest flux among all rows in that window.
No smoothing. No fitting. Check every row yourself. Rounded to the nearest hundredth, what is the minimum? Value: 27.11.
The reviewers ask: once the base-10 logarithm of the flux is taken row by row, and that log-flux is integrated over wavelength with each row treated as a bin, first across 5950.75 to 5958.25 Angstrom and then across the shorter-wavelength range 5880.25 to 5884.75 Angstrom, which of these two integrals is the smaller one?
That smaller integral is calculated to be 7.0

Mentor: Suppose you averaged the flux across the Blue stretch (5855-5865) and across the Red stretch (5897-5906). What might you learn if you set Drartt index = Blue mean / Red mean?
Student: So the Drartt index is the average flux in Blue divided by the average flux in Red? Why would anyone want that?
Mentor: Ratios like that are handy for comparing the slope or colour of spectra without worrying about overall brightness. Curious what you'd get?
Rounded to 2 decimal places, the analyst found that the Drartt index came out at 1.16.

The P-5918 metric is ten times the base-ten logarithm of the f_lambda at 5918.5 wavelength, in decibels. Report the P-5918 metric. 15.8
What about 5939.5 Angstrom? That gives 16.2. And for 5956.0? 15.8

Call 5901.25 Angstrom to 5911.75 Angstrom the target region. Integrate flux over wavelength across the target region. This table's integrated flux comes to 385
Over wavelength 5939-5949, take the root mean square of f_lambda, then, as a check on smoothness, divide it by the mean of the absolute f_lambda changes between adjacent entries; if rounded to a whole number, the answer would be 12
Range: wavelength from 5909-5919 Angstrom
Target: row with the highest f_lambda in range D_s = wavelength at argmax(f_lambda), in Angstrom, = 5914.0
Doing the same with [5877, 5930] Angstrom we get 5908.0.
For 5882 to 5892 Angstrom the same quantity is 5882.5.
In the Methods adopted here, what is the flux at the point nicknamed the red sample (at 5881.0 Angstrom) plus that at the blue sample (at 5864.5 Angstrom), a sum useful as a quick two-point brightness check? 75.2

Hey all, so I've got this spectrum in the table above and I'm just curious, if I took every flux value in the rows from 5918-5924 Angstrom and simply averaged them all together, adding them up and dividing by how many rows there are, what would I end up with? 39.3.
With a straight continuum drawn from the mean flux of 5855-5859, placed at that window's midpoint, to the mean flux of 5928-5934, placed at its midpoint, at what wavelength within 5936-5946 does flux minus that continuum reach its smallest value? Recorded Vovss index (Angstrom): 5938.0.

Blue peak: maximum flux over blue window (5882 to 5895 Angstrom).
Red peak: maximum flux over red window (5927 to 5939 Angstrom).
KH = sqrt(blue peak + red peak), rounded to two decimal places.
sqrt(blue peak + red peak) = 8.94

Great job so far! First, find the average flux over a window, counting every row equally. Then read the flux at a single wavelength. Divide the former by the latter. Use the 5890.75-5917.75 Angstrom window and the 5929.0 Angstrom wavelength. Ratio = 0.83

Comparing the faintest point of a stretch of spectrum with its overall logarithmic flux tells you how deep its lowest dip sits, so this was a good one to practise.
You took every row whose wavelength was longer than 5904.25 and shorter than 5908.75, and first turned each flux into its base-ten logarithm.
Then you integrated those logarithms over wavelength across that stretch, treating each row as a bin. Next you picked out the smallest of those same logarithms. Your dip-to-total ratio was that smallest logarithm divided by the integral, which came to 0.2121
